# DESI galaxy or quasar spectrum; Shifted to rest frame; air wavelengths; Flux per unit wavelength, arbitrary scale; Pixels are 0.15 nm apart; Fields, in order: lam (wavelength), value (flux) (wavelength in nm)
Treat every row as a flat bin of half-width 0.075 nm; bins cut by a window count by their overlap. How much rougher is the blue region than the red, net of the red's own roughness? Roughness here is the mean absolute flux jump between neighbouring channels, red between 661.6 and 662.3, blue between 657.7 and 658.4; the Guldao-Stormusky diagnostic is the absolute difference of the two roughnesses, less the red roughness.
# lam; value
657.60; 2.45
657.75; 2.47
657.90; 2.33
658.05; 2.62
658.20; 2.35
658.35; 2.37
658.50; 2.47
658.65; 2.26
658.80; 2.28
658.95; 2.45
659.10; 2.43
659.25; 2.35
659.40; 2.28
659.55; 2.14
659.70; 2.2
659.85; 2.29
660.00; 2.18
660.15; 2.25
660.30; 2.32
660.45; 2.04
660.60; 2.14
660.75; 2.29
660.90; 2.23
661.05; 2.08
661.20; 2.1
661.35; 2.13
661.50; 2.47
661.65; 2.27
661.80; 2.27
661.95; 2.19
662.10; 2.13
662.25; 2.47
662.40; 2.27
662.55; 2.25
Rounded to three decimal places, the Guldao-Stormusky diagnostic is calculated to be -0.060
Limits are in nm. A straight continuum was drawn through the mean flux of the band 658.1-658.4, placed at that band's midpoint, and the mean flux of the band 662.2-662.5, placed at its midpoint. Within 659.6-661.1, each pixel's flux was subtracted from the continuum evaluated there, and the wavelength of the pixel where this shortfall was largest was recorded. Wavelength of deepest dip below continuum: 660.45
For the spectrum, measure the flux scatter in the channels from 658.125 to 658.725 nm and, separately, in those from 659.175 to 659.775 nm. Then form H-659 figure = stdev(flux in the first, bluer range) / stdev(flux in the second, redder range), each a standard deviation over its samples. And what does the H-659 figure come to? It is 0.94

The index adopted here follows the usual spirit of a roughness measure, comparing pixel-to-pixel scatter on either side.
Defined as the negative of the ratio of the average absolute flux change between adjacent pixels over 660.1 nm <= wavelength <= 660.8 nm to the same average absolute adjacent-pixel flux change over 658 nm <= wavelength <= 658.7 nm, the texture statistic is -1.0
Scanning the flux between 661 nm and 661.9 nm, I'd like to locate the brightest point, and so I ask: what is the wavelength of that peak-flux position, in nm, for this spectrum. 661.50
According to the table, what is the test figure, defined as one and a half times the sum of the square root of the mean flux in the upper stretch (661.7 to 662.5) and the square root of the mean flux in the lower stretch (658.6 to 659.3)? 4.559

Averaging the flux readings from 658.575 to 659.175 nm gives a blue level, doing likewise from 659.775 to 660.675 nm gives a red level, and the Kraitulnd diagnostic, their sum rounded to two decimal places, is 4.56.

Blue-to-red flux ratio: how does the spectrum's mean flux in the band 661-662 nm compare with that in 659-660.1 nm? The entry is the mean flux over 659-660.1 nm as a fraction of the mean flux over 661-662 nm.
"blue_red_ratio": 1.02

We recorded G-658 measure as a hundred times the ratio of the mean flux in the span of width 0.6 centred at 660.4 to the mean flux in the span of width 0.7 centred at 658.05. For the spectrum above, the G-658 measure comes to 90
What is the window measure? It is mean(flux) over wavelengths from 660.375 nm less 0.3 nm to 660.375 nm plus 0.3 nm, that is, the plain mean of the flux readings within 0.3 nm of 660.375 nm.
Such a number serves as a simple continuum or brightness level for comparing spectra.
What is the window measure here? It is 2.19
